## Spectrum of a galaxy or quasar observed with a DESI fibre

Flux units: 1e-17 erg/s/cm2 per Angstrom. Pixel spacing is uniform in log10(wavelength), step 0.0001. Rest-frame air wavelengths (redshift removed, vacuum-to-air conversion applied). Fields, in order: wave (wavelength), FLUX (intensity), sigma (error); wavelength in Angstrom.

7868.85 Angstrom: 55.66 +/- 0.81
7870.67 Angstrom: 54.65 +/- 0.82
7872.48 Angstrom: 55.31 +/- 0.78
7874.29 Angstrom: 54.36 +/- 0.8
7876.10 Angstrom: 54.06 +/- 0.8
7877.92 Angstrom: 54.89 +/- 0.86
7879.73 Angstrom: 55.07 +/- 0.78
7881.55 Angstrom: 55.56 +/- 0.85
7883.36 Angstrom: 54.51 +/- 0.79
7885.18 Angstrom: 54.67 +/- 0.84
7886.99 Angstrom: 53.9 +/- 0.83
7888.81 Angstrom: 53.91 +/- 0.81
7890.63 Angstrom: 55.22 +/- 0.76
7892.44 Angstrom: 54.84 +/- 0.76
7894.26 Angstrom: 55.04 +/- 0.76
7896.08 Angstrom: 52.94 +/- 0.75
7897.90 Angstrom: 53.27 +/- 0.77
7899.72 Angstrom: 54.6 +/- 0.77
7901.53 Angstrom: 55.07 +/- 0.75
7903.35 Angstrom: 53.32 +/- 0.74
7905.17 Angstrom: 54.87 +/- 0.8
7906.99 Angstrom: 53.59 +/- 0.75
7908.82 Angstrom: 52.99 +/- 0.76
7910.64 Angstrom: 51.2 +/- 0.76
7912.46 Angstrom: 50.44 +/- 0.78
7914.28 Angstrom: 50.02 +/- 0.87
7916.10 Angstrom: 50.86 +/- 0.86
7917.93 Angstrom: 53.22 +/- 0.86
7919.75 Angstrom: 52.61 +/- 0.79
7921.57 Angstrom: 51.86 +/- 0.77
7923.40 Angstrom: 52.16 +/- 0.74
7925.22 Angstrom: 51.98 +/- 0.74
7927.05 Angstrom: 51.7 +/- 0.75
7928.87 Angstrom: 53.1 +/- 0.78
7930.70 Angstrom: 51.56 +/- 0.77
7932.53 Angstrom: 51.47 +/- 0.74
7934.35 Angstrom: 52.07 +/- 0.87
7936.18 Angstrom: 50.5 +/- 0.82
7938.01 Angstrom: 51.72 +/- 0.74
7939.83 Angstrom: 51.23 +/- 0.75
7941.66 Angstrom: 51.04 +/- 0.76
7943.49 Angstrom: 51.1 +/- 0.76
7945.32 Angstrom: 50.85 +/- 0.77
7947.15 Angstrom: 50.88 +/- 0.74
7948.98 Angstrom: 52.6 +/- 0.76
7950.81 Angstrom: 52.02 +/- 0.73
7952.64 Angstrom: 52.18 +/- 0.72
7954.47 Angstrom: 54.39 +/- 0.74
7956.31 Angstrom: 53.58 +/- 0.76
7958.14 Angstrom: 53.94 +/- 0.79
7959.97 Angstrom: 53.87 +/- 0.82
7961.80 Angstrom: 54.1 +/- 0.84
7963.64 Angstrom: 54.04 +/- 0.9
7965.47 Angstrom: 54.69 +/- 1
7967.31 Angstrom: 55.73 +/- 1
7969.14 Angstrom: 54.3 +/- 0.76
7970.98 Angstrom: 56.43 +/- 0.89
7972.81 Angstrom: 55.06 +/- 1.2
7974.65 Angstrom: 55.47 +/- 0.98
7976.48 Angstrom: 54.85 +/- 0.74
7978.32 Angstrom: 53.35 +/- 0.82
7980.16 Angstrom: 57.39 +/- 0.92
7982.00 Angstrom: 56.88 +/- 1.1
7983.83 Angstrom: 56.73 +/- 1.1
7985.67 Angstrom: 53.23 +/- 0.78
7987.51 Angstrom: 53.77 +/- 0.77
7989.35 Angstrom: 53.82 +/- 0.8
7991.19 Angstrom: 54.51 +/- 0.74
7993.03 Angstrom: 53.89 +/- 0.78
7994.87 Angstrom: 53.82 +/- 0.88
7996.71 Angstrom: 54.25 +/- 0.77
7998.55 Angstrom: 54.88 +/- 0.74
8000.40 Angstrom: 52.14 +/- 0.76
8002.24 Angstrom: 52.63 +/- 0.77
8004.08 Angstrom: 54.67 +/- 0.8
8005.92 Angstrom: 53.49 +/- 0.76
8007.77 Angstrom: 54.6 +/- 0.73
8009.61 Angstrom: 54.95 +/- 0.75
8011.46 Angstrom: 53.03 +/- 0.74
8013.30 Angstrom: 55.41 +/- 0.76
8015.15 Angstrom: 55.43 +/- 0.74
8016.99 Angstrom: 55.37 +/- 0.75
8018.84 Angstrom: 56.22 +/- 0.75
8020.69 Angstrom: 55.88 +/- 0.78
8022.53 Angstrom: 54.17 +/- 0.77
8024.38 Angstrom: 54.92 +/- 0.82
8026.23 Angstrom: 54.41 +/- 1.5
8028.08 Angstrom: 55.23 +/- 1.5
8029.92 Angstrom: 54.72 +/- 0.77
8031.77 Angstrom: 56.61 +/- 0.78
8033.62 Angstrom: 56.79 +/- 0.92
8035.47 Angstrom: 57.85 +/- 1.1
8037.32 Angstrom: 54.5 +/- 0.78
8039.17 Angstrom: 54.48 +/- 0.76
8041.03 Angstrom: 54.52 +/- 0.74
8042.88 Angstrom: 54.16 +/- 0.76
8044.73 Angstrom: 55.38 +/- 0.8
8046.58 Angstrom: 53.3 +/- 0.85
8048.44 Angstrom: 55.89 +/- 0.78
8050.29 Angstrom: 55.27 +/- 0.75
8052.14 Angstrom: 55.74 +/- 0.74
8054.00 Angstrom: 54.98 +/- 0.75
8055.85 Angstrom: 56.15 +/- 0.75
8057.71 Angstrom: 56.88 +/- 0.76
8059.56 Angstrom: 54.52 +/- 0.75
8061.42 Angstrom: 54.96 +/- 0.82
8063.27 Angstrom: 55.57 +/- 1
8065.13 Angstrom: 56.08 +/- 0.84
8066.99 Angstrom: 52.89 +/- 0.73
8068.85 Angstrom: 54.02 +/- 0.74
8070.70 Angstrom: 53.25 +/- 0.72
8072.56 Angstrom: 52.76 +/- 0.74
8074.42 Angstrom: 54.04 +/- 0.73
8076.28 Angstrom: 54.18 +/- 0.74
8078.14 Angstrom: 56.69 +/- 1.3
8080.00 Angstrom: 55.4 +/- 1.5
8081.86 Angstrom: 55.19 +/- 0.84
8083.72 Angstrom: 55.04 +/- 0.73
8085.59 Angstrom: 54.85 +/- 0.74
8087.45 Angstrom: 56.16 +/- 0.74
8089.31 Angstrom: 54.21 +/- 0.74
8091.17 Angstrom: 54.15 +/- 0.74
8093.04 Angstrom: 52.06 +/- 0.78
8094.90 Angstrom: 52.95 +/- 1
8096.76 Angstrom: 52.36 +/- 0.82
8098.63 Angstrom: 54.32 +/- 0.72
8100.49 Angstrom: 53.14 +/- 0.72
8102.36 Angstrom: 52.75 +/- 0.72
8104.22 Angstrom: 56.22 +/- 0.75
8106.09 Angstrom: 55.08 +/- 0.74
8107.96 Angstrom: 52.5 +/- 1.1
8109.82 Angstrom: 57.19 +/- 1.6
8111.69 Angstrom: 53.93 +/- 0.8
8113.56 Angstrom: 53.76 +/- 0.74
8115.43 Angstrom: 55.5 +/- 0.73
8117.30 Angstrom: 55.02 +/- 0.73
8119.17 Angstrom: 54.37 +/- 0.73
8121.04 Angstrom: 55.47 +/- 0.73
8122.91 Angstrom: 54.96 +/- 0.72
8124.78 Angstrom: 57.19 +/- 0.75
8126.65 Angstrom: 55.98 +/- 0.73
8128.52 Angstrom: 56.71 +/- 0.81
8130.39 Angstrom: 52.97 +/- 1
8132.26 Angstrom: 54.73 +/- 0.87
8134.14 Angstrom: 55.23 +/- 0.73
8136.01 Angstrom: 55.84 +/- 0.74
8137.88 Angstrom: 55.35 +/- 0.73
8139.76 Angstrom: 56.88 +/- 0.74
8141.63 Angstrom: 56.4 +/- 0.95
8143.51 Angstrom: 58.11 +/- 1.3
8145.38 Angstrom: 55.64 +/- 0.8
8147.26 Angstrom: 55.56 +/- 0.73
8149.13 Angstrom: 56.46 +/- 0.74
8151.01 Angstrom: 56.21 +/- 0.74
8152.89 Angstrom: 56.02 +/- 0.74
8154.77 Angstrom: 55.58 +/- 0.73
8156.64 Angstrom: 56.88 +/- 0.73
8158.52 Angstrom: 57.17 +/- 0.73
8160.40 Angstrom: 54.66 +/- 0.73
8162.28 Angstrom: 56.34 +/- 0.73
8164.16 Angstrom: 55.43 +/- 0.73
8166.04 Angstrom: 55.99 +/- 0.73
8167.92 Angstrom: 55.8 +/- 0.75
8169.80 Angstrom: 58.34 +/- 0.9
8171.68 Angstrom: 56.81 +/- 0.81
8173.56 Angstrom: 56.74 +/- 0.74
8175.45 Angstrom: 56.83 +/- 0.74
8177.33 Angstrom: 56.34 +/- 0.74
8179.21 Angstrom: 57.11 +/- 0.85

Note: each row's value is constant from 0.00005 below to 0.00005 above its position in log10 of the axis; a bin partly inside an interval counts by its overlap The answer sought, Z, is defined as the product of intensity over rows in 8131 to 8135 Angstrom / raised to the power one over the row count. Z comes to 55.0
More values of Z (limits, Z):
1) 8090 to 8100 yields 53.2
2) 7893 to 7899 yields 53.7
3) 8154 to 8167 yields 56.0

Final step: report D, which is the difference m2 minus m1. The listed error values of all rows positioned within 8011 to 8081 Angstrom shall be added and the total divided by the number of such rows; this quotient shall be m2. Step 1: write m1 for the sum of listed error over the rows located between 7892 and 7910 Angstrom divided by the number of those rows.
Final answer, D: 0.09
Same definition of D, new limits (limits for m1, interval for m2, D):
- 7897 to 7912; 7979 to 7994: 0.11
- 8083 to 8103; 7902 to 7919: 0.03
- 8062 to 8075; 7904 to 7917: 0.01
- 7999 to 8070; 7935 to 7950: -0.06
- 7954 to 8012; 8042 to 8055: -0.07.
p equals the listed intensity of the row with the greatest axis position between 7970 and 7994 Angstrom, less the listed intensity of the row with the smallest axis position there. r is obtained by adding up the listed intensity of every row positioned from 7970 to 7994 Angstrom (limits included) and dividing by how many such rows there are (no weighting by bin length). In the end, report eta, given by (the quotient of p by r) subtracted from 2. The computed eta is 2.05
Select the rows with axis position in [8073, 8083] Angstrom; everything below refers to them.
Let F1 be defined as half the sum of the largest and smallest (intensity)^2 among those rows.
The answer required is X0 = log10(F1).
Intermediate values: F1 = 3067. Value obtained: 3.487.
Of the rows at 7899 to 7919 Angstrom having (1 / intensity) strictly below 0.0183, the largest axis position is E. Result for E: 7905.17 Angstrom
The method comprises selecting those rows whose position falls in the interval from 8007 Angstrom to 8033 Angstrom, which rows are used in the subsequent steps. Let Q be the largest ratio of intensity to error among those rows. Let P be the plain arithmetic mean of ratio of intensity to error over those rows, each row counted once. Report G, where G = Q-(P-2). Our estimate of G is 9.7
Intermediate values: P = 67.3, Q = 75.0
